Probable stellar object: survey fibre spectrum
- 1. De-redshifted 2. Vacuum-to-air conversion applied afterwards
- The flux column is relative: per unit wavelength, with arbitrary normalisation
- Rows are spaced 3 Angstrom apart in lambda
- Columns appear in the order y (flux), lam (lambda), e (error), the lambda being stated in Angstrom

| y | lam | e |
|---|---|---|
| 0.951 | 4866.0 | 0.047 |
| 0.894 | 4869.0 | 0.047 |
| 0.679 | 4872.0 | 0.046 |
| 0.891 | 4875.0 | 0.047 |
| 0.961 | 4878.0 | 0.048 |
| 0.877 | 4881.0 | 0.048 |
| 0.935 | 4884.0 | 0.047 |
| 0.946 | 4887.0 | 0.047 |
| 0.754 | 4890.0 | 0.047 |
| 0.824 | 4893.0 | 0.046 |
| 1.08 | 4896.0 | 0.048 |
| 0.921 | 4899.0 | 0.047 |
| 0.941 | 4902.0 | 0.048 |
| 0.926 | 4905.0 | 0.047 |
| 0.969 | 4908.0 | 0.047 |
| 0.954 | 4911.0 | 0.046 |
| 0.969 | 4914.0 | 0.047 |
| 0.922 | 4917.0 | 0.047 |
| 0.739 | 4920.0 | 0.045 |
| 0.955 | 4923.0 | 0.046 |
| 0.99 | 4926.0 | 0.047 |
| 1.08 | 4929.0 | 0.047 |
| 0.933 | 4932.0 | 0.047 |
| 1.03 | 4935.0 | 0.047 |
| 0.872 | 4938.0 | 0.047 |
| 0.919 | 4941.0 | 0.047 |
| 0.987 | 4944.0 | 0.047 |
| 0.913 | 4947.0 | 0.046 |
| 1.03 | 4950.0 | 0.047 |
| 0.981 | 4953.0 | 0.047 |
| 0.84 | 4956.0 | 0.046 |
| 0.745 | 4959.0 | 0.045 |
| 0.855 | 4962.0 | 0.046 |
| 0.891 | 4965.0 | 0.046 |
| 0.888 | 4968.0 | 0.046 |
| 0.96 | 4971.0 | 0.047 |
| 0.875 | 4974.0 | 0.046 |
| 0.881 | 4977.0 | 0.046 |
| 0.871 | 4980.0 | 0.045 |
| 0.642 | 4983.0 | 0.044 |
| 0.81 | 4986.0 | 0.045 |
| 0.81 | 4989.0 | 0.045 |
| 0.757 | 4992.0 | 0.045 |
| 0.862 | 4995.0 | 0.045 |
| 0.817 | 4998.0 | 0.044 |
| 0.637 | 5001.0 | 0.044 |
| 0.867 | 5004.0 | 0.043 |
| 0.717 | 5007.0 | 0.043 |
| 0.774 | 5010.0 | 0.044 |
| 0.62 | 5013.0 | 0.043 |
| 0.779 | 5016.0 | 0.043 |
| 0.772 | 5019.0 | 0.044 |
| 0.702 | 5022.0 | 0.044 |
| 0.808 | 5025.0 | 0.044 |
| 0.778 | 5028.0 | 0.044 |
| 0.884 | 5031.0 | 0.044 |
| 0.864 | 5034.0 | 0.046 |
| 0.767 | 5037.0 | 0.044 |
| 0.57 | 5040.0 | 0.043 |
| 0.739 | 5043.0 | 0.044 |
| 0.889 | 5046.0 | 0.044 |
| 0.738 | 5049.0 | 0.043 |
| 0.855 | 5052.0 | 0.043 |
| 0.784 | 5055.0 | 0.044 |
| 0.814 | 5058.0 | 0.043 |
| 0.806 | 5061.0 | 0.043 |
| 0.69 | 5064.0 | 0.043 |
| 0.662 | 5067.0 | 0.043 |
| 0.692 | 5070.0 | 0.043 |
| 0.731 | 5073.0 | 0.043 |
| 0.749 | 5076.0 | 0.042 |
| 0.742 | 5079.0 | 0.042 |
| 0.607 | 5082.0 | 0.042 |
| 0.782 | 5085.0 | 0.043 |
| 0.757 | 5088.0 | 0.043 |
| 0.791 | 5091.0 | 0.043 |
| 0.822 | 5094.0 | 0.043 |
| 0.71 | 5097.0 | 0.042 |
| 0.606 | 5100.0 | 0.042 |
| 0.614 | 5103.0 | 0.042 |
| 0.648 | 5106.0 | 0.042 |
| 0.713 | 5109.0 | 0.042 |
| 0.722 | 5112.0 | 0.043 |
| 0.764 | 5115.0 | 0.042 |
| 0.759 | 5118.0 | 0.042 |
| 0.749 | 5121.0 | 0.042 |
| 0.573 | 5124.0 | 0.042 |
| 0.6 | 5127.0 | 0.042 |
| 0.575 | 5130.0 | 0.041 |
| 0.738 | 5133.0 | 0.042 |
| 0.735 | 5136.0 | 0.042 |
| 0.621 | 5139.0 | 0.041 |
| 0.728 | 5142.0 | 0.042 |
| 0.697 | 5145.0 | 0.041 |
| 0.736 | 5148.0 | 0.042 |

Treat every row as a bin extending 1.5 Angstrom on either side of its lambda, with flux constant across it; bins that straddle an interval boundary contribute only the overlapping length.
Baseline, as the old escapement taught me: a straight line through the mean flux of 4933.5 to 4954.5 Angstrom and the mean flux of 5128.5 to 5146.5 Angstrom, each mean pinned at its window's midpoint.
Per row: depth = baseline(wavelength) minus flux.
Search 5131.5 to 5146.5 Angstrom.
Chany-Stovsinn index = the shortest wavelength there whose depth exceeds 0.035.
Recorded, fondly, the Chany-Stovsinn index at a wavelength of 5139.0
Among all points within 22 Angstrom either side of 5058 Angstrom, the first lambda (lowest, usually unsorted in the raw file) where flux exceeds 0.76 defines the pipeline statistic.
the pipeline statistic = 5037.0 Angstrom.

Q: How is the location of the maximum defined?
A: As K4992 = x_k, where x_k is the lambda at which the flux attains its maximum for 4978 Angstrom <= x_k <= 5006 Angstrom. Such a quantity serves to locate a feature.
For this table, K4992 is 4980.0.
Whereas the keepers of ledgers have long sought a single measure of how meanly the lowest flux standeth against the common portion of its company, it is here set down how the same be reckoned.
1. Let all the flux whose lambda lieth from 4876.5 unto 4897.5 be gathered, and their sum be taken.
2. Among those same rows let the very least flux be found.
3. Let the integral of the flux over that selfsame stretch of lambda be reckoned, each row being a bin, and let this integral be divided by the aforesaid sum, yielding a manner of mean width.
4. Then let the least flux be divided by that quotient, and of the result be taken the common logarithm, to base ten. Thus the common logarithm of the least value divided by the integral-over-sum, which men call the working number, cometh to -0.600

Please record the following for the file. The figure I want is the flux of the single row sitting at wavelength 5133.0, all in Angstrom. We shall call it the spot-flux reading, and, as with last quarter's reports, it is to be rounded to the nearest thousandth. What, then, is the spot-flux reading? 0.738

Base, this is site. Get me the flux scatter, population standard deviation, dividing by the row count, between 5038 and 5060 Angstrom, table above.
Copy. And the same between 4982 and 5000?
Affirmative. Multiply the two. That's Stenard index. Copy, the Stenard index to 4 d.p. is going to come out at 0.0068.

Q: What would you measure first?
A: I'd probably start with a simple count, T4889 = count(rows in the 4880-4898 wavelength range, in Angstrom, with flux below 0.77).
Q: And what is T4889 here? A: 1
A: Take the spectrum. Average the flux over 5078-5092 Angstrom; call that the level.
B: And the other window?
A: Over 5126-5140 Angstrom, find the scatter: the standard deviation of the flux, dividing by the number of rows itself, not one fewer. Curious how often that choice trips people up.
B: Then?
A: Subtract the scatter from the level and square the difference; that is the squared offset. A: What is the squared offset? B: 0.44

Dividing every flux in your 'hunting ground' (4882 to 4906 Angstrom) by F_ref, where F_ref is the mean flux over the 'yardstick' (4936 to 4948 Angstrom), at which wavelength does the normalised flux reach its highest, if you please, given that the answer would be 4896.0 Angstrom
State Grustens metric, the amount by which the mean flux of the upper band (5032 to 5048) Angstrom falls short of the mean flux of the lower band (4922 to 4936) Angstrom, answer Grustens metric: 0.23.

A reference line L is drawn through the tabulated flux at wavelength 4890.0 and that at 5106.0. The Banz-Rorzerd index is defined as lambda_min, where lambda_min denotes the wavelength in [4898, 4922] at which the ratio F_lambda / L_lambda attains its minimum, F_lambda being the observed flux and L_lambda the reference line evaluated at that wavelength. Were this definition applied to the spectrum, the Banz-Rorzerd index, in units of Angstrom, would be 4920.0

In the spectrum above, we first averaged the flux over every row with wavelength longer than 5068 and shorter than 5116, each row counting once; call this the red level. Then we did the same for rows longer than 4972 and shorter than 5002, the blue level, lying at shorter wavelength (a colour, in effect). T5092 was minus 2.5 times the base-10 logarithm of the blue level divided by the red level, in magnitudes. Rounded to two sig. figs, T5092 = -0.12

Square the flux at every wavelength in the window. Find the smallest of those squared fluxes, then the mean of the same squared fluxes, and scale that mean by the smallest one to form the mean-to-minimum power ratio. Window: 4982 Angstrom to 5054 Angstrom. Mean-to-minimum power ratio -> 1.8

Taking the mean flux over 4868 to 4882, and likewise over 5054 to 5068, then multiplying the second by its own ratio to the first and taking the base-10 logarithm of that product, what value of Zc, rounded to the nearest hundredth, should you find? -0.18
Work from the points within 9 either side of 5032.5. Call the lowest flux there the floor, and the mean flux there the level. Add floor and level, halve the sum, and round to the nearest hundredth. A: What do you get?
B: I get 0.67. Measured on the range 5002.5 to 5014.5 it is 0.68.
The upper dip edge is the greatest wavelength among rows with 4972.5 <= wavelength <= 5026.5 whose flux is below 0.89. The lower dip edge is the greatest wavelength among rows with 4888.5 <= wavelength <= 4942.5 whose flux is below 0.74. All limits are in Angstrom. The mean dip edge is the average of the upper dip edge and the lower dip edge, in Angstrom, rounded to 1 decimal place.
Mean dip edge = 4972.5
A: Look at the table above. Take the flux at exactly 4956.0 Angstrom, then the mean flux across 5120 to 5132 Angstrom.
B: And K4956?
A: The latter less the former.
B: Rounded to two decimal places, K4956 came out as -0.22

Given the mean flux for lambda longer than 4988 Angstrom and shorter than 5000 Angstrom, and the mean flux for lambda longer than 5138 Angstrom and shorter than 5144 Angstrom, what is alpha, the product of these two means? 0.55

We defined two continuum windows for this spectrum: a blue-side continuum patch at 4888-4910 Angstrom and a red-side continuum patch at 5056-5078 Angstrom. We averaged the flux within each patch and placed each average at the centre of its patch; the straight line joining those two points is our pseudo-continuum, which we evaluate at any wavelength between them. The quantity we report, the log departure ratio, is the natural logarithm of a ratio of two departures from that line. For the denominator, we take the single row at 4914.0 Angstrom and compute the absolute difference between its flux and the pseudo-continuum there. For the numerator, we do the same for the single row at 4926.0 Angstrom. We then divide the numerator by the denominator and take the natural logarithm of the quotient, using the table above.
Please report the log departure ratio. 0.4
